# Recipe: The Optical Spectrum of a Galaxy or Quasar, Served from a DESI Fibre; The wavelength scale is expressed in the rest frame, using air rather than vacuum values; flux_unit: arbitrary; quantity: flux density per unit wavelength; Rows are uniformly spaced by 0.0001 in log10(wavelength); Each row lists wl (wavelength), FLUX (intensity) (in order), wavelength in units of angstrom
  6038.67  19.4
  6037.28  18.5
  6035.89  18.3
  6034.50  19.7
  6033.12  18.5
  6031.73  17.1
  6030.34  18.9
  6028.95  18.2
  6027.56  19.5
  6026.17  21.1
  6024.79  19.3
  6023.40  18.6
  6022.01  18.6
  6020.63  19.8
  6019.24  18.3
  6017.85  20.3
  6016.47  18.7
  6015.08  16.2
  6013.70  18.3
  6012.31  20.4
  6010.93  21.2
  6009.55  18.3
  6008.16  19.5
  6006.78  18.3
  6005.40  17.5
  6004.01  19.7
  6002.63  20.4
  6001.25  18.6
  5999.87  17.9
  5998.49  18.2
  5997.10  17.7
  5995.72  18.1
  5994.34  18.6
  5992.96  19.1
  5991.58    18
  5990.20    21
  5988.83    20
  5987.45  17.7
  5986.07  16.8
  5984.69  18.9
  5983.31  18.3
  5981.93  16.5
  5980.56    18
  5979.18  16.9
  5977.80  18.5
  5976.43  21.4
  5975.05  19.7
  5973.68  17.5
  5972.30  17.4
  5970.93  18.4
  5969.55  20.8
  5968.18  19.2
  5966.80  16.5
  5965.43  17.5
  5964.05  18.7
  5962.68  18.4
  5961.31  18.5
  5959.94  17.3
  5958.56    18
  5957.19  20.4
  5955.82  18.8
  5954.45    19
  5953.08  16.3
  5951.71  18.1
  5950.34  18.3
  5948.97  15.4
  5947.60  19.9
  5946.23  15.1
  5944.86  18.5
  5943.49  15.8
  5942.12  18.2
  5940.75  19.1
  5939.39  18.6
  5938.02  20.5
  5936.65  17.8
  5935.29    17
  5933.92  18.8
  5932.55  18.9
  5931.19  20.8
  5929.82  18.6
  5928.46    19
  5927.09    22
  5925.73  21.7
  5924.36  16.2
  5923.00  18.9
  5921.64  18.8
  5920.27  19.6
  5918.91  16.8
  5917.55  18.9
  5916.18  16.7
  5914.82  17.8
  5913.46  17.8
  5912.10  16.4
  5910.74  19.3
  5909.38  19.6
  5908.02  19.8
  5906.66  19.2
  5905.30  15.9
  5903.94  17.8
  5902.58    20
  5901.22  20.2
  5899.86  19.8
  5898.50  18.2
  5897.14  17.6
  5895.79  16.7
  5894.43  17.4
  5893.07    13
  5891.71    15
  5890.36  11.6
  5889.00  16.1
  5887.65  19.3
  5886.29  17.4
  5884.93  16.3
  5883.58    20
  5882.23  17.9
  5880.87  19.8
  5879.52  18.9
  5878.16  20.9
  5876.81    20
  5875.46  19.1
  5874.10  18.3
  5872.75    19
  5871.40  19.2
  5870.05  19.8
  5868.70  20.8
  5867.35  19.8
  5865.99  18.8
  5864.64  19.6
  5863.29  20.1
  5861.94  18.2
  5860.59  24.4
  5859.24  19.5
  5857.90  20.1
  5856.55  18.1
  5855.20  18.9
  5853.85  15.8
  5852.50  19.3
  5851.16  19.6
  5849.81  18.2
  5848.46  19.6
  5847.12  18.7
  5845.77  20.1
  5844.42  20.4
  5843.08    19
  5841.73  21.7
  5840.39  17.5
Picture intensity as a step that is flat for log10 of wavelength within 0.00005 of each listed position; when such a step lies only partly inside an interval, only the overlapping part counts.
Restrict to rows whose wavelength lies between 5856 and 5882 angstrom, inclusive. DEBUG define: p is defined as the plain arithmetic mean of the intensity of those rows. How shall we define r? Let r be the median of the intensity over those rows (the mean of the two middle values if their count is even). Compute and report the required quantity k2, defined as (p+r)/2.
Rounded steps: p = 19.7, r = 19.6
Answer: 19.7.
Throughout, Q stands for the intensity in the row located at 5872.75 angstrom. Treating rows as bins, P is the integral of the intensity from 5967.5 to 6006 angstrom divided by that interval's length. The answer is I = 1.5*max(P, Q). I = 28.50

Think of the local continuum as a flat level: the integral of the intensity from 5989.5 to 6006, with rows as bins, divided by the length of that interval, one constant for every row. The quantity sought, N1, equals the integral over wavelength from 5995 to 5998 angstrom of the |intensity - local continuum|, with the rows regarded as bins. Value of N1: 2.4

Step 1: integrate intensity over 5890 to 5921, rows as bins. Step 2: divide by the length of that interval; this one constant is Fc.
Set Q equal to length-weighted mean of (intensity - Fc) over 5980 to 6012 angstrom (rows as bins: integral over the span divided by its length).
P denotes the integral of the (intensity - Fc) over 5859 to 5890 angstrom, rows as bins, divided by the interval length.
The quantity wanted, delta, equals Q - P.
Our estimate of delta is -0.5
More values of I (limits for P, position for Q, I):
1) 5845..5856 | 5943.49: 28.16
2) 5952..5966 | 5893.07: 27.44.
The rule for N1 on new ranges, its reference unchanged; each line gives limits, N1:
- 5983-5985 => 0.6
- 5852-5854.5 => 4.5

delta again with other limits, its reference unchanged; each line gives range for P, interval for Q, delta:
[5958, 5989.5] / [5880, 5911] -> -0.6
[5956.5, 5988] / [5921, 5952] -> 0.2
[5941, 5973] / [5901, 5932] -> 0.7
